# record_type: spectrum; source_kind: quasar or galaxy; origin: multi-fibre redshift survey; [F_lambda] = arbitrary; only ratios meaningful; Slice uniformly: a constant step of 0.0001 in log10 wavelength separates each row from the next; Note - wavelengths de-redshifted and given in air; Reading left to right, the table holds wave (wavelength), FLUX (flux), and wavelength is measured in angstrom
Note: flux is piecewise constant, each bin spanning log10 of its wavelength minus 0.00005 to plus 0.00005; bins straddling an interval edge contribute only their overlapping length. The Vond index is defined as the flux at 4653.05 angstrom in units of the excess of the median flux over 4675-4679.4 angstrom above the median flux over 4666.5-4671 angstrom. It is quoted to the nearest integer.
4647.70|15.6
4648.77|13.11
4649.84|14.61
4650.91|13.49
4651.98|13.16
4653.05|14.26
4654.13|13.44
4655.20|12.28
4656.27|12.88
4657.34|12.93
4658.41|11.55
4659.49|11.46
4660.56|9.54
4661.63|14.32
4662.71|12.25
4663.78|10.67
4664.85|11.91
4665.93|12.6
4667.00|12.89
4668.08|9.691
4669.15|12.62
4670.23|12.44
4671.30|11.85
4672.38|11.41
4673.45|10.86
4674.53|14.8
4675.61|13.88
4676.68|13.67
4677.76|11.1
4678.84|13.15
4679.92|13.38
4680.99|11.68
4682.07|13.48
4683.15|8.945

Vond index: 16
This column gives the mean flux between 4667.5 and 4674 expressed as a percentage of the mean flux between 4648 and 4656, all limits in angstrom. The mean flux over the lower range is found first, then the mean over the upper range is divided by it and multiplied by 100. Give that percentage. 85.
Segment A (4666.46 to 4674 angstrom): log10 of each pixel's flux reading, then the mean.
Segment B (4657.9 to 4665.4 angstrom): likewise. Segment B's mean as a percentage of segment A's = 100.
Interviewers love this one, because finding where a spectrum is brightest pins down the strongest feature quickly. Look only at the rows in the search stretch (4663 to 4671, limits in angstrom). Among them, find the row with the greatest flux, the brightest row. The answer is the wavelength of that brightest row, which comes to 4667.00 angstrom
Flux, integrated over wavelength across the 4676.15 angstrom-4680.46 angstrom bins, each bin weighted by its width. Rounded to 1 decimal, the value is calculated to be 55.3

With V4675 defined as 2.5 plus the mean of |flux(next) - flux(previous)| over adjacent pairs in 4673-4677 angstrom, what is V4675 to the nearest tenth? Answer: 4.2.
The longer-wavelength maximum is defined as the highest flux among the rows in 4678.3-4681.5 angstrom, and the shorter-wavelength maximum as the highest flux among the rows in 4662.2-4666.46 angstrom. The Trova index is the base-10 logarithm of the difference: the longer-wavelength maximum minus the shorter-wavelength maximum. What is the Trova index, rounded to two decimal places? -0.11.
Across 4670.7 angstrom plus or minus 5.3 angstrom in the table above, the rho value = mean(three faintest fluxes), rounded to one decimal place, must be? 10.7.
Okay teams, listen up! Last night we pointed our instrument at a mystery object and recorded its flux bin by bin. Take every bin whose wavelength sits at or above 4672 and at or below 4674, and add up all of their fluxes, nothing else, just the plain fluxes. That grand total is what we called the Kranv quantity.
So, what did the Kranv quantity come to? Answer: 22.3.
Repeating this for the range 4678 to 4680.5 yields 26.5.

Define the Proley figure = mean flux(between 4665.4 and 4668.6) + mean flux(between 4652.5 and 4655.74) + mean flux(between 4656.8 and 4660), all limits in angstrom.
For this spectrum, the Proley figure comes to 37.0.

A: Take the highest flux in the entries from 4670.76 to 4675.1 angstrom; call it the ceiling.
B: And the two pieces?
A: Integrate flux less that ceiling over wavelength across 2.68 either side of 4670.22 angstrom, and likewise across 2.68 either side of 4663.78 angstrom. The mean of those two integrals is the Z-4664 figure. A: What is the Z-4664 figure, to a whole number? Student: -15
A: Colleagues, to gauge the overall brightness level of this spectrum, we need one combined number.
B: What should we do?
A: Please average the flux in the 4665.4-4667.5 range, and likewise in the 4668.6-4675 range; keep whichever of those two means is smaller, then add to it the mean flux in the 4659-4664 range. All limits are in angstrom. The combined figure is 24.0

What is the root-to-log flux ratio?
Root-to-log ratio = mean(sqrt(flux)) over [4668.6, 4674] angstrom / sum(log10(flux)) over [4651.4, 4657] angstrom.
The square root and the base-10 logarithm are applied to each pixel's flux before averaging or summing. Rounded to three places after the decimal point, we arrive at 0.614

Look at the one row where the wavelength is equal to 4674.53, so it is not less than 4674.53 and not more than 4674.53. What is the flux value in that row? 14.8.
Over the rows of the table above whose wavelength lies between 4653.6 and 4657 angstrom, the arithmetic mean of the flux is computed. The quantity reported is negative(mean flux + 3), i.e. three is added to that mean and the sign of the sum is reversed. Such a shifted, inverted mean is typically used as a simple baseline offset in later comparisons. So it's -15.9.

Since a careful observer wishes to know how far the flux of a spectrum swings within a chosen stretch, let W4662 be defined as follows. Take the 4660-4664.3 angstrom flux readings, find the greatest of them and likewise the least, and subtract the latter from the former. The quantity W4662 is 4.78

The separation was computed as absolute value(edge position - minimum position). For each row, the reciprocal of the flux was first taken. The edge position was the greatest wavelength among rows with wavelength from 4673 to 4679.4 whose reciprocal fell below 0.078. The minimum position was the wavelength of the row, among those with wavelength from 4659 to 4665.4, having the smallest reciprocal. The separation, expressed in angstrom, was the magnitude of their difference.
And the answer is 17.2 angstrom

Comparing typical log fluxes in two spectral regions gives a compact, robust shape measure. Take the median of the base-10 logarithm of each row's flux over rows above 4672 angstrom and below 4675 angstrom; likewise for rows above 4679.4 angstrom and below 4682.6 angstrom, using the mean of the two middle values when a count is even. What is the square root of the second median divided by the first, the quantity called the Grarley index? 1.03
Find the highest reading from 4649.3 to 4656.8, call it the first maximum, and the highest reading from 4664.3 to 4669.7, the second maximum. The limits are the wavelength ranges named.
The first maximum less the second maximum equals 1.7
